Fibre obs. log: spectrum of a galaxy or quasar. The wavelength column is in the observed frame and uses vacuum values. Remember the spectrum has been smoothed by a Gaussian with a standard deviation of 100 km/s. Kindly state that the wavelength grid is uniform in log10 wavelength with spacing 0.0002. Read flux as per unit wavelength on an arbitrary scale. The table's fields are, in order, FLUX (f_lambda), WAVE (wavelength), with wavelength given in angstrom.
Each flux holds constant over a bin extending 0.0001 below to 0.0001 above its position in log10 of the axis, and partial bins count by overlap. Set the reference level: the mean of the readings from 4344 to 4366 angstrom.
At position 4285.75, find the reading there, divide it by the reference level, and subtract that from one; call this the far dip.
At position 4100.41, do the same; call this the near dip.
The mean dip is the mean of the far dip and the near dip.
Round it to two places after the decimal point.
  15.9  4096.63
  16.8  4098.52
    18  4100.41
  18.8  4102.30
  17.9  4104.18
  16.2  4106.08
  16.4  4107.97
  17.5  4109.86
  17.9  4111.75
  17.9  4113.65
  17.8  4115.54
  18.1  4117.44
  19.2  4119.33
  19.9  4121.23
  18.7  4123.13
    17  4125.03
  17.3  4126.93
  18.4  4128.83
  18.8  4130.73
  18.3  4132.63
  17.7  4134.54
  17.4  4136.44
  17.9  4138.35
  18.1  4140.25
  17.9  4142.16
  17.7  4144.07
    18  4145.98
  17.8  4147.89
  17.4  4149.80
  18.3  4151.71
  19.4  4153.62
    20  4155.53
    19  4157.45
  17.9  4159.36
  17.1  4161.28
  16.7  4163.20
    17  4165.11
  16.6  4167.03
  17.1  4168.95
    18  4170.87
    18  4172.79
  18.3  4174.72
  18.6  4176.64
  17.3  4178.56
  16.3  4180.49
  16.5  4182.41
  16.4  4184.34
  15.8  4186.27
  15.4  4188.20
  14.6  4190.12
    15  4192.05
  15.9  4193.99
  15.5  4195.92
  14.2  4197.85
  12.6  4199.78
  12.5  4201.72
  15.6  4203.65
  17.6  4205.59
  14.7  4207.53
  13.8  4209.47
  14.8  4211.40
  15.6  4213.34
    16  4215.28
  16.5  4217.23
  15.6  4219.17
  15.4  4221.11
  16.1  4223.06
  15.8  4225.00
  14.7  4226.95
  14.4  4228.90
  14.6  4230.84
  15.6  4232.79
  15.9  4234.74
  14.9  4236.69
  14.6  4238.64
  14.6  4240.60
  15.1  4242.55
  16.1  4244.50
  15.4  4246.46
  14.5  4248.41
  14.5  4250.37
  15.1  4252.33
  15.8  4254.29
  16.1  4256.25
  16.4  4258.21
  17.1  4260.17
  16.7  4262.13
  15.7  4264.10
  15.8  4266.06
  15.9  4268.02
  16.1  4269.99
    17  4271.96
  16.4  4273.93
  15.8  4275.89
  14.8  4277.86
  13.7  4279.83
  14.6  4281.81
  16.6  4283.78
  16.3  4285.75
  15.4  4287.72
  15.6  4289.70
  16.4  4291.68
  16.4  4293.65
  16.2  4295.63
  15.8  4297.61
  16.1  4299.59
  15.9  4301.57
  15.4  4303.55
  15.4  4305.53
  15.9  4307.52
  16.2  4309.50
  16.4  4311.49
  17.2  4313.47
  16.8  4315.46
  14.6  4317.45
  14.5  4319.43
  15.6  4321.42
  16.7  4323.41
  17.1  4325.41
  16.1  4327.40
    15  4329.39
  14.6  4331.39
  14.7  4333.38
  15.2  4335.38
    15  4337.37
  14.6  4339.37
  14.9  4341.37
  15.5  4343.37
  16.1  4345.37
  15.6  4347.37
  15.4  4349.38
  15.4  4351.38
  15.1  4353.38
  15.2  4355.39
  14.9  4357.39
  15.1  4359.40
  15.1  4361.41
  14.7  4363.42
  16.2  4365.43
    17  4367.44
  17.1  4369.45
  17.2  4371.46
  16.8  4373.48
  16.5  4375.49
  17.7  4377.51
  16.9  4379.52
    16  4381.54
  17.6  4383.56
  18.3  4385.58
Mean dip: -0.12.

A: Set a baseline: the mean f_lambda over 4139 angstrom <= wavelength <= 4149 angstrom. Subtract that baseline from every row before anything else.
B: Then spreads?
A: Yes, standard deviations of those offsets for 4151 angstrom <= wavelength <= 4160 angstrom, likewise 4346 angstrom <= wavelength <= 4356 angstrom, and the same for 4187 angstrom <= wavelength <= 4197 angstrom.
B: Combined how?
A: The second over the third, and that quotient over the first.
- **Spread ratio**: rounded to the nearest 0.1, 0.5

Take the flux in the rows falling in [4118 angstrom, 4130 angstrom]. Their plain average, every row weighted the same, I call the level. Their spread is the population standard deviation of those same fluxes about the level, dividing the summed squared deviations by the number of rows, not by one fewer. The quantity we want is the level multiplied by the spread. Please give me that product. 19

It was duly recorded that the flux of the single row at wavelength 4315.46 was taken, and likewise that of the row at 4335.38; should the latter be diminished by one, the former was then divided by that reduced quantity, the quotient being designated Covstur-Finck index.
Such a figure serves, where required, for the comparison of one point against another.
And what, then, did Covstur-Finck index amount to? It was 1.18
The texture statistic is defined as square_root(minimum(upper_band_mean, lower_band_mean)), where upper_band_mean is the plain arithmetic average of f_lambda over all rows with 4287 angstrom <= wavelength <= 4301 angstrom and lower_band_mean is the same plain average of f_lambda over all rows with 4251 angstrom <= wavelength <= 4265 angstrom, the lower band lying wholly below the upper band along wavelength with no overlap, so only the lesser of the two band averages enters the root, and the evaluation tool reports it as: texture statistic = 4.00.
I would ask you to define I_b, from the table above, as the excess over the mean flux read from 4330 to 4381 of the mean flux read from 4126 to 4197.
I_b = 1.7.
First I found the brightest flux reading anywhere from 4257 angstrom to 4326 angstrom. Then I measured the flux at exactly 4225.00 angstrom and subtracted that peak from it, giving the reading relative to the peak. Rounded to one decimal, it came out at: -1.4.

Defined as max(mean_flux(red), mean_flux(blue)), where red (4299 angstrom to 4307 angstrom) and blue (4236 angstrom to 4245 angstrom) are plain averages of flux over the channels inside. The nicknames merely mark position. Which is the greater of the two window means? 15.7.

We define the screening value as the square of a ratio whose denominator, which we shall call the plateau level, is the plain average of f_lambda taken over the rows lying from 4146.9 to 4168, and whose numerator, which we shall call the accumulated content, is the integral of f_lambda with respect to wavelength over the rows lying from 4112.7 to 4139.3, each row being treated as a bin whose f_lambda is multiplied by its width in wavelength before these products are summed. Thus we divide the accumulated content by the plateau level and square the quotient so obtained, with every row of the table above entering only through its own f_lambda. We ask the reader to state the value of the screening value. 727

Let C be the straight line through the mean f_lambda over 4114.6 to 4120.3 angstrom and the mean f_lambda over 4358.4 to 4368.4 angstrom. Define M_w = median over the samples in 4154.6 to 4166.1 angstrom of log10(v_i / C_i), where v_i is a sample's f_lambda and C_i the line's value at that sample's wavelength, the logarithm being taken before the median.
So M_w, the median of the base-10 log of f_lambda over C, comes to -0.010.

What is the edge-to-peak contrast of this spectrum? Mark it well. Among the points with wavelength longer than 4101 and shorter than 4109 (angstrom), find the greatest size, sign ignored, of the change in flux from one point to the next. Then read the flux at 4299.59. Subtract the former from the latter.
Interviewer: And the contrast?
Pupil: 14.4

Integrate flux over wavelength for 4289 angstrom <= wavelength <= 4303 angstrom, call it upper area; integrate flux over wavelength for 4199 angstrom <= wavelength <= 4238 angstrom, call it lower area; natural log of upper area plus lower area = 6.70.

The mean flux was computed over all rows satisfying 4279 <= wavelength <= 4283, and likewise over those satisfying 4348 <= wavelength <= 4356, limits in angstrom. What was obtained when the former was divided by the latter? 0.93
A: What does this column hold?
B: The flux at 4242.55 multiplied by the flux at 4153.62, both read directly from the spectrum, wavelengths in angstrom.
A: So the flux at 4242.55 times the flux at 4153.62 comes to 293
